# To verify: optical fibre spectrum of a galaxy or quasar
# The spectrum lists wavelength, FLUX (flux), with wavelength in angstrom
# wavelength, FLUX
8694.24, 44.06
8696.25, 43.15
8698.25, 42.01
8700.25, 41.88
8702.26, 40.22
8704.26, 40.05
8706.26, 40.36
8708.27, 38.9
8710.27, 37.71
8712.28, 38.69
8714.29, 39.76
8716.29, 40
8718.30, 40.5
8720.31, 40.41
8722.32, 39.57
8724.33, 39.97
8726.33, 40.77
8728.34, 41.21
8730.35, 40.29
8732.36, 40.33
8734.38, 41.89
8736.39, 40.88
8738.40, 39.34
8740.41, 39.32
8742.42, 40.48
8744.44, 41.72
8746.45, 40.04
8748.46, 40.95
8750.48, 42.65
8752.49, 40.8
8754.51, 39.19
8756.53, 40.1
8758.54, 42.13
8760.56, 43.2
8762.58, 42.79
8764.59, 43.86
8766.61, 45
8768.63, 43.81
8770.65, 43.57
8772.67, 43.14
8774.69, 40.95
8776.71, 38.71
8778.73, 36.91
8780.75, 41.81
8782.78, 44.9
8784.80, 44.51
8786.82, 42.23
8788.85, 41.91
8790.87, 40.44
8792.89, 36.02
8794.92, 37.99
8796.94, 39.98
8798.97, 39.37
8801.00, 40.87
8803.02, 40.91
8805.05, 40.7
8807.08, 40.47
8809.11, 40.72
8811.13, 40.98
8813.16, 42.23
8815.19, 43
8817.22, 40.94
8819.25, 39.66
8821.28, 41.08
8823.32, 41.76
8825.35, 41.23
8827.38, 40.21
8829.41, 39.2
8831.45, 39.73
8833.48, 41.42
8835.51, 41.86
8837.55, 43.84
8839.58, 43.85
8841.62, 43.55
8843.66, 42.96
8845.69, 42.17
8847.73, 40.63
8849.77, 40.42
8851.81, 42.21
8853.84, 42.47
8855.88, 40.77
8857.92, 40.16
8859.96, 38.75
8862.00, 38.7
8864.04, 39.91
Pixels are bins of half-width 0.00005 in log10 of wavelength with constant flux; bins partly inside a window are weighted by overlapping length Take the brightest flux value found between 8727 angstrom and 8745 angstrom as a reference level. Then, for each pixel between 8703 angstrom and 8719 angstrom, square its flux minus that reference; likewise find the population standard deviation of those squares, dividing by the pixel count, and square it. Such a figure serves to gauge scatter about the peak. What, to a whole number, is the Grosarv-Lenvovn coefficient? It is 25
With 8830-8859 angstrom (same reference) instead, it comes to 2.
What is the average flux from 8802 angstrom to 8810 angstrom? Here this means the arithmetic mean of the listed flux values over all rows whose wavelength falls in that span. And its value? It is 40.7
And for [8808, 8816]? 41.7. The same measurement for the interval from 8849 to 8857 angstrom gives 41.5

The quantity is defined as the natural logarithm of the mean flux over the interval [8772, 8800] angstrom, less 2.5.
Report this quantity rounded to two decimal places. 1.20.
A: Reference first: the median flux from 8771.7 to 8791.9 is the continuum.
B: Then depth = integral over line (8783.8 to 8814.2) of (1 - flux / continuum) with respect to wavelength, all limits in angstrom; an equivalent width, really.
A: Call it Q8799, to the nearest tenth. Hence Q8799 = 0.9 angstrom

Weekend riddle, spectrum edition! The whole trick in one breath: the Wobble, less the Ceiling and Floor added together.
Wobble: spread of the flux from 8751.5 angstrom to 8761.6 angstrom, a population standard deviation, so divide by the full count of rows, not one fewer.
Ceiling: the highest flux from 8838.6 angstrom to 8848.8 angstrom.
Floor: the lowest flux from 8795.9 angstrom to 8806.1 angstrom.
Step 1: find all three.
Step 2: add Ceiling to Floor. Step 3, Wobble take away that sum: -82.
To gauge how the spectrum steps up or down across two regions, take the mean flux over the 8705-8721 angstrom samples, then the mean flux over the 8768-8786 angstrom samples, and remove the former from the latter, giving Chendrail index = 2.5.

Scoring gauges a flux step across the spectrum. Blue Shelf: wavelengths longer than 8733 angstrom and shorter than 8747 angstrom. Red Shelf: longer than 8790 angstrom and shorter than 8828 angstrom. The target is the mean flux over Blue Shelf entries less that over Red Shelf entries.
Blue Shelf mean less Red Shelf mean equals 0.1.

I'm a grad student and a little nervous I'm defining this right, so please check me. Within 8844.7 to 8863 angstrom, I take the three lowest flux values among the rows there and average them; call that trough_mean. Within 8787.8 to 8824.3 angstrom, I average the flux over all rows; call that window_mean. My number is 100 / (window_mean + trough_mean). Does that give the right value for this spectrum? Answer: 1.25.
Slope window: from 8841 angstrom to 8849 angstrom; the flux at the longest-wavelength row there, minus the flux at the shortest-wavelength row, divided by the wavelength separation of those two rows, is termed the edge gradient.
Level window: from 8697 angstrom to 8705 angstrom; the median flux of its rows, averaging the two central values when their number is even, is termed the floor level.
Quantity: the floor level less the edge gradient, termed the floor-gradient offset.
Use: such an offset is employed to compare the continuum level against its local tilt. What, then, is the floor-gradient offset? 41.5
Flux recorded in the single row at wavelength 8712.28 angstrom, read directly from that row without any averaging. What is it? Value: 38.69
